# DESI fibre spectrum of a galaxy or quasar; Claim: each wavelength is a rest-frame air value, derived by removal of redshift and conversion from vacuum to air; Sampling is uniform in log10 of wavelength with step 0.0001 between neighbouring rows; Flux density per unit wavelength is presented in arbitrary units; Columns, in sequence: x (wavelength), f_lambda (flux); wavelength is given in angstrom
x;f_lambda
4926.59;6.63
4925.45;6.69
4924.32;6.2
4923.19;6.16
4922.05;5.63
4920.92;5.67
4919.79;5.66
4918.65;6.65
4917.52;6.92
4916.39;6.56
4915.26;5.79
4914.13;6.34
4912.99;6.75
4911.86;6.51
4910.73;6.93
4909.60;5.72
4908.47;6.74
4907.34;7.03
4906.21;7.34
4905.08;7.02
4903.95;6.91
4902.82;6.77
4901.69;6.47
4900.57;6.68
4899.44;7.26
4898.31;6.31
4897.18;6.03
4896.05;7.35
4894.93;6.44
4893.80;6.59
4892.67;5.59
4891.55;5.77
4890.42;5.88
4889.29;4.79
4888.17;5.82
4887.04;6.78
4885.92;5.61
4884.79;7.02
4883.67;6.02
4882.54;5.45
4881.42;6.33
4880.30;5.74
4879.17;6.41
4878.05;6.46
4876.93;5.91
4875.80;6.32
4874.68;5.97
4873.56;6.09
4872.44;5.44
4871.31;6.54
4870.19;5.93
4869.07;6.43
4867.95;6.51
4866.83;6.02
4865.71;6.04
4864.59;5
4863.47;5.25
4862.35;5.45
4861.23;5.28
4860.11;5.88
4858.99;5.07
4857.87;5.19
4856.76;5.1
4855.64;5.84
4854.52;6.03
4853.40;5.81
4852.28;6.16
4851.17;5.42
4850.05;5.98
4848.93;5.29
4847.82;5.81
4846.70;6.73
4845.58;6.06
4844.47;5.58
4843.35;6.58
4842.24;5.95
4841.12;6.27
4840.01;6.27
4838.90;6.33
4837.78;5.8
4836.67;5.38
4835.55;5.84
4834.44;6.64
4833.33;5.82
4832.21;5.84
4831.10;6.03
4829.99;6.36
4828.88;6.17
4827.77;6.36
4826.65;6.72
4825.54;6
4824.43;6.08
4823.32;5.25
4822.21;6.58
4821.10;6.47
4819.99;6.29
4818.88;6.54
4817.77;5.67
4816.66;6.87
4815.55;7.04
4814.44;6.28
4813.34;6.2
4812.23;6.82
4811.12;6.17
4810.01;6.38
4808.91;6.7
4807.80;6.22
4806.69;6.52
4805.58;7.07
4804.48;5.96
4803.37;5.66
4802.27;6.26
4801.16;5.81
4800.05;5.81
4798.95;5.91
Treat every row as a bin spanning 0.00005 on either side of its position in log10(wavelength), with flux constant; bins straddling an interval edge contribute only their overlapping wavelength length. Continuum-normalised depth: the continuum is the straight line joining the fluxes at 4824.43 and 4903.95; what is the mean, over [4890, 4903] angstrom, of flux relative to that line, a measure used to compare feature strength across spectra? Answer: 0.94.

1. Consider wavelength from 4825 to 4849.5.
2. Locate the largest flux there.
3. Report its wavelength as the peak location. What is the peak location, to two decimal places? 4846.70 angstrom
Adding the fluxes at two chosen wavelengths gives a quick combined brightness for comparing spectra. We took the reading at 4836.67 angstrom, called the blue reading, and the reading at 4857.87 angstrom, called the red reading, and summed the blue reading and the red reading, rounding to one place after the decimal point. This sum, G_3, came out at 10.6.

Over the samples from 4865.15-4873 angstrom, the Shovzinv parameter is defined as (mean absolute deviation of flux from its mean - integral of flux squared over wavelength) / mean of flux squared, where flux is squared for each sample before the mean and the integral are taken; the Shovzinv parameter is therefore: -7.84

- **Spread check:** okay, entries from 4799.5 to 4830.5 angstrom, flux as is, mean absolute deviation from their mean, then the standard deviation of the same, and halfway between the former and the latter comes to 0.38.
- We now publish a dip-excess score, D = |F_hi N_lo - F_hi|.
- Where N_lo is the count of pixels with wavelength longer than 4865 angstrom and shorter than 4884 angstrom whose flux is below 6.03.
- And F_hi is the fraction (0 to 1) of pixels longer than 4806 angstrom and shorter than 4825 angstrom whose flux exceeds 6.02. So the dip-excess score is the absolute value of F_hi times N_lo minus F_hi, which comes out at 6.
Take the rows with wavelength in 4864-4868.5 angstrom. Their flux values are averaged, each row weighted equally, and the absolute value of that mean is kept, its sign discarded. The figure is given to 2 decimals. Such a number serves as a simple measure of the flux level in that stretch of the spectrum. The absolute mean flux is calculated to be 5.89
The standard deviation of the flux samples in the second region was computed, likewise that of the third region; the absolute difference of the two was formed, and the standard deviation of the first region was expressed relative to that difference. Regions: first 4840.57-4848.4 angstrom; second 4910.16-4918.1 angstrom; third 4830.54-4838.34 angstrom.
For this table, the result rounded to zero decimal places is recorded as 22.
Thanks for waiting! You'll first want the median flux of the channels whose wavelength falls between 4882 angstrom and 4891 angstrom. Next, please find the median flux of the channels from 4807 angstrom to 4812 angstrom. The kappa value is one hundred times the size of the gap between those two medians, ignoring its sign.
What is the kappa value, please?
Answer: 45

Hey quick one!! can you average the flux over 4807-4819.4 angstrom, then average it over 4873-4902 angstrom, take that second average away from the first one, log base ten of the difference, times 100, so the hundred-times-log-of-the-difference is -60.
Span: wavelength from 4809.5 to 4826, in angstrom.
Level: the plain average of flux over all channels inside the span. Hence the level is 6.31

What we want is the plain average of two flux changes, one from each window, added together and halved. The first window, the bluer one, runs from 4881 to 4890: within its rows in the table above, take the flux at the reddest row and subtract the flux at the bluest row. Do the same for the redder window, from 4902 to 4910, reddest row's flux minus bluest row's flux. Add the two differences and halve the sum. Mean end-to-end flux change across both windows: -1.3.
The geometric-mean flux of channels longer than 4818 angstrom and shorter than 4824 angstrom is 6.20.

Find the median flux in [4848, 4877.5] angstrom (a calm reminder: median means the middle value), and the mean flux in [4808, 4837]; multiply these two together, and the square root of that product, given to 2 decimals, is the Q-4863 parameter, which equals 6.07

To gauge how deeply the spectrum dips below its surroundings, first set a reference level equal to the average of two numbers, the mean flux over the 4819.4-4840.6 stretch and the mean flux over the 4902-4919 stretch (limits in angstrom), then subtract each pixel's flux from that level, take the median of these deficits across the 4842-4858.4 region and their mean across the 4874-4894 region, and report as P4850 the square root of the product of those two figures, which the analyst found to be 0.45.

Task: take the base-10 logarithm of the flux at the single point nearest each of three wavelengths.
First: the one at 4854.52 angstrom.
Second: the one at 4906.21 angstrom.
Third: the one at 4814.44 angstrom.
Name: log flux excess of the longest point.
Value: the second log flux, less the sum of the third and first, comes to -0.71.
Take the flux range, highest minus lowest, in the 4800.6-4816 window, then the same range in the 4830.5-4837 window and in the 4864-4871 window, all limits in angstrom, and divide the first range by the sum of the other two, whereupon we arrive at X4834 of 0.509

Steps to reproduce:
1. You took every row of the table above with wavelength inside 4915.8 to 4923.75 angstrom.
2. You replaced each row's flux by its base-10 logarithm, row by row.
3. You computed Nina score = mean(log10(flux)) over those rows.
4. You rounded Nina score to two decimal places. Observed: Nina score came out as 0.79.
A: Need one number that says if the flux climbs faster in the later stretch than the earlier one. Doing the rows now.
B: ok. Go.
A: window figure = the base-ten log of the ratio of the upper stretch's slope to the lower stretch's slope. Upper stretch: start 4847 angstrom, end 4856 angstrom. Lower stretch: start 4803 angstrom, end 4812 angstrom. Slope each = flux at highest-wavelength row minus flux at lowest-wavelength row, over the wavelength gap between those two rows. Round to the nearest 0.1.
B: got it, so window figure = -1.2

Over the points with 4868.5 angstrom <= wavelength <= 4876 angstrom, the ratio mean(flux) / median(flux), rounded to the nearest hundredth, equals 1.00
